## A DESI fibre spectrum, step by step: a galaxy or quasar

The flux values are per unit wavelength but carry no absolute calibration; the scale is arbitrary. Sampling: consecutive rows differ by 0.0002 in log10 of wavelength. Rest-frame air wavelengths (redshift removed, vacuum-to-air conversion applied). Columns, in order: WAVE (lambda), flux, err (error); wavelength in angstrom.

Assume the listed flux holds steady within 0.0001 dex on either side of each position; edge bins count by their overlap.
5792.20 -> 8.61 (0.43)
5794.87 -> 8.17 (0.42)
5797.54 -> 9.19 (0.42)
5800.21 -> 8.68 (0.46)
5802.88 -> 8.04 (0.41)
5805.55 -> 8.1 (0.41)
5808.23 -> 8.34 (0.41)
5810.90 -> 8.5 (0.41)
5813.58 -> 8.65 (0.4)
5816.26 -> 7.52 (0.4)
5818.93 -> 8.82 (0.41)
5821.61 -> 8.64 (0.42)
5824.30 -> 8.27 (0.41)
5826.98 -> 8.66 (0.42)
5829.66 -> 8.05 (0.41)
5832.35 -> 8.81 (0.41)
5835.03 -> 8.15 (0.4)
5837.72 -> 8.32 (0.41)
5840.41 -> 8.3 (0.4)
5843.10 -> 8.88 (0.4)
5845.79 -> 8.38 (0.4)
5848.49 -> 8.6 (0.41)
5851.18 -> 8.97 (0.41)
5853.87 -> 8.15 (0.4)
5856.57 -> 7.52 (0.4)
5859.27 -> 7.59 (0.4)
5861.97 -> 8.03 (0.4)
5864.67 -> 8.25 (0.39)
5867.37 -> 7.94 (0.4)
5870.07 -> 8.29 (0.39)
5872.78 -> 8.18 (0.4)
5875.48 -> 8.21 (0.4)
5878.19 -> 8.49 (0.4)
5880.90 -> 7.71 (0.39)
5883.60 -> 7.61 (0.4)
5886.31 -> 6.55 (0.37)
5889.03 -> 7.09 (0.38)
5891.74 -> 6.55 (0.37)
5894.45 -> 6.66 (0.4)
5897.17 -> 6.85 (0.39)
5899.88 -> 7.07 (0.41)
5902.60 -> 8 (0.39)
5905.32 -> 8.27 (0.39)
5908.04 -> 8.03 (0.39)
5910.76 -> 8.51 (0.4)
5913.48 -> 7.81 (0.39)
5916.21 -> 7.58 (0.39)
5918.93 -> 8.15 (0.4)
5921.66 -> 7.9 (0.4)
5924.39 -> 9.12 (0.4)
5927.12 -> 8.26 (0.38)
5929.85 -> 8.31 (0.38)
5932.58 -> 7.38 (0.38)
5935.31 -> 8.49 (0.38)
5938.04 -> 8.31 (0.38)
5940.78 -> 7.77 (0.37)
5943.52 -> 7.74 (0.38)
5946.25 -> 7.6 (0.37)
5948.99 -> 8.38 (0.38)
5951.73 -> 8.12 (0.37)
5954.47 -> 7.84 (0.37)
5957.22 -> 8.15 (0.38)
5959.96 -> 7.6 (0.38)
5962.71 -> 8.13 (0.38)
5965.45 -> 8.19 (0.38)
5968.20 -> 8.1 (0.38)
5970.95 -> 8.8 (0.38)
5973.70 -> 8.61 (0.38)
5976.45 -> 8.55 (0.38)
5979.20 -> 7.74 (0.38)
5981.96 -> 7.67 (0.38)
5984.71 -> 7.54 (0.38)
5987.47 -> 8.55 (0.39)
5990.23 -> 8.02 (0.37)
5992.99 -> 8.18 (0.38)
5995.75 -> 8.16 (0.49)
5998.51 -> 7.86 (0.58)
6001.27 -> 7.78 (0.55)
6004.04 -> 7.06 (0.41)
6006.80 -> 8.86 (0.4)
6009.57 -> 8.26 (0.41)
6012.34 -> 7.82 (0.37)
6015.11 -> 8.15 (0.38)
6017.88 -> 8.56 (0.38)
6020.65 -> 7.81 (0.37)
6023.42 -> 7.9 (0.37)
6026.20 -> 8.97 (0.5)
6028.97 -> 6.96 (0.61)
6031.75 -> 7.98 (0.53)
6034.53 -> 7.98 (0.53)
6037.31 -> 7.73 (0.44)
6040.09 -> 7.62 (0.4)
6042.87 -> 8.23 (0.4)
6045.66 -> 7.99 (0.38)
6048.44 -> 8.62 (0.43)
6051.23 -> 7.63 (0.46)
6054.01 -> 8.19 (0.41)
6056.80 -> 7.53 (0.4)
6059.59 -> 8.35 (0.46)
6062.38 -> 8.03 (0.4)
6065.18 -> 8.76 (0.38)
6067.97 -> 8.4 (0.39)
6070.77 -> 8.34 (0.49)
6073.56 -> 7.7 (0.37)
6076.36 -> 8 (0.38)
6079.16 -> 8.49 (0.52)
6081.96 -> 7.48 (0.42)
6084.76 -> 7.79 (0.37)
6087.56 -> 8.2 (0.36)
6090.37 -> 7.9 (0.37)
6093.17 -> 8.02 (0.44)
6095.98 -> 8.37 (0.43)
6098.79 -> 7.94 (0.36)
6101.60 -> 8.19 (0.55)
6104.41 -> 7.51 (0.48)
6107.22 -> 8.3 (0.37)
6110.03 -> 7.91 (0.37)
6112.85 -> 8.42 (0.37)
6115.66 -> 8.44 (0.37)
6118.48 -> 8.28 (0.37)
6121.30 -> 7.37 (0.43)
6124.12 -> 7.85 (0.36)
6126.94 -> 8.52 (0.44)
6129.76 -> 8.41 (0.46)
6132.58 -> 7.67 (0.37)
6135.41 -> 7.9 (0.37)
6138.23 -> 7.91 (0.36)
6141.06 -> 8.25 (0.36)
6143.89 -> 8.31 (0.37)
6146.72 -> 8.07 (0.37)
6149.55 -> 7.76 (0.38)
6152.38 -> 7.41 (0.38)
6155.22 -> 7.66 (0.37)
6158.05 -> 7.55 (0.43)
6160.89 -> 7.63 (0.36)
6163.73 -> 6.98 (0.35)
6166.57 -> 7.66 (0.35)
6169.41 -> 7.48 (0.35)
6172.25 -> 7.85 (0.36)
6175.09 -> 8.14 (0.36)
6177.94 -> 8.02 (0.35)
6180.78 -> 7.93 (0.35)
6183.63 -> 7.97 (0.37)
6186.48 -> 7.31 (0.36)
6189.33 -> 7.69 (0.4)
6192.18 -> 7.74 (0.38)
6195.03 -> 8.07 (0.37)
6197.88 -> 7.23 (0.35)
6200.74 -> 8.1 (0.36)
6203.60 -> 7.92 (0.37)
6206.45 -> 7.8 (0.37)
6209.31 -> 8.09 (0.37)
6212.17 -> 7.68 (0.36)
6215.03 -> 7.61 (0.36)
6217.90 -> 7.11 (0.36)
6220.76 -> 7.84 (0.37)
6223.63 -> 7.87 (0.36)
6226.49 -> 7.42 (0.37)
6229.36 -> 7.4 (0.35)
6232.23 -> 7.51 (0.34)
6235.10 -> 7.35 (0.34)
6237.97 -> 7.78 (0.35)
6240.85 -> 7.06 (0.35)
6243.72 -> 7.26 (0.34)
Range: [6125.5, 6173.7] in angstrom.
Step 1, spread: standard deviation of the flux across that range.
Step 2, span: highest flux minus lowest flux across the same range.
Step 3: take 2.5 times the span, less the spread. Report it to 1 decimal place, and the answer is 3.5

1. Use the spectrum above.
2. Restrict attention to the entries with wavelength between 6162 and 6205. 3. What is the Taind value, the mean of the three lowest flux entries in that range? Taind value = 7.2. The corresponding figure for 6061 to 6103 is 7.7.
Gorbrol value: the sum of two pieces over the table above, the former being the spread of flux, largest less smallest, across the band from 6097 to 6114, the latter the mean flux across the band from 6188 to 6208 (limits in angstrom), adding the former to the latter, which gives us 8.7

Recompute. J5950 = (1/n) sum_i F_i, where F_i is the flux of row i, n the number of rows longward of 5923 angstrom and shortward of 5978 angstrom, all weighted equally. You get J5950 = 8.17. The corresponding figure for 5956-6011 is 8.09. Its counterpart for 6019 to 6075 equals 8.04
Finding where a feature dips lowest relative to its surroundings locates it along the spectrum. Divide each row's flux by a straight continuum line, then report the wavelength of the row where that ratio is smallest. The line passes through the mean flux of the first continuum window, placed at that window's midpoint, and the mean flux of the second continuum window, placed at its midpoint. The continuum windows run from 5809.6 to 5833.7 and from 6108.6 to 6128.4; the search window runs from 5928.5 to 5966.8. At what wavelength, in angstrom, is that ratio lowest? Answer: 5932.58 angstrom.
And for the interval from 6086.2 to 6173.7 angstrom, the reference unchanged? 6163.73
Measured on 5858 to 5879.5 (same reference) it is 5859.27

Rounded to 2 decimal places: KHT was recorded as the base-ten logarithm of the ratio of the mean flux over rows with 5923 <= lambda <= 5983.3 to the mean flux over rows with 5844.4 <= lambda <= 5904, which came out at 0.02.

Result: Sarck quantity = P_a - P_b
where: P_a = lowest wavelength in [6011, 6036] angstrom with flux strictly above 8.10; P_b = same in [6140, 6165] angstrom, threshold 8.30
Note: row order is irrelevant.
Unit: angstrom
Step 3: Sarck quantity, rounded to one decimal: -128.8 angstrom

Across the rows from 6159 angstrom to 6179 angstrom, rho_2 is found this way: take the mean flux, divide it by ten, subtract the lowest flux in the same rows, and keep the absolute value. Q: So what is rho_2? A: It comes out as 6.2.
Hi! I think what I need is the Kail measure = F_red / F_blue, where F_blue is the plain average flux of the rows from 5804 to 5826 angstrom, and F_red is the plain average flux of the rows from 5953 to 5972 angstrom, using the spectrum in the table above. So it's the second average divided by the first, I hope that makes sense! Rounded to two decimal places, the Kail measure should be 0.97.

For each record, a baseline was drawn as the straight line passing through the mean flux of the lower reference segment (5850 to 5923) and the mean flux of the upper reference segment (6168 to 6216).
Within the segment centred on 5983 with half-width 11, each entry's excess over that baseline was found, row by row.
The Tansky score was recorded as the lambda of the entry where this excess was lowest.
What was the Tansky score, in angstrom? 5984.71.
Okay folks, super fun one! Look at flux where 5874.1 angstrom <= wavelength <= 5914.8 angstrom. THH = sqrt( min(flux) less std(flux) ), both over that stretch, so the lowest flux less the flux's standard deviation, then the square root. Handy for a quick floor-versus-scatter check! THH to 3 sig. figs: 2.42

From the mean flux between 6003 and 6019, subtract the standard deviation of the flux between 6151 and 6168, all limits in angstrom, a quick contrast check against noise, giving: 7.9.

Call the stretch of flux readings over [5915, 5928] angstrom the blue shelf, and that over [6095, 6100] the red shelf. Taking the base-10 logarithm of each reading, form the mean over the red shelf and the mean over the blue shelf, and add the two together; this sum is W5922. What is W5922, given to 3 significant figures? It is 1.82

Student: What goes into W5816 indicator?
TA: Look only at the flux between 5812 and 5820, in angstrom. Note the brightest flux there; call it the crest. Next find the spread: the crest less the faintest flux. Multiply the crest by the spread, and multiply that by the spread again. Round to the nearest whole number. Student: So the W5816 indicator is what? 15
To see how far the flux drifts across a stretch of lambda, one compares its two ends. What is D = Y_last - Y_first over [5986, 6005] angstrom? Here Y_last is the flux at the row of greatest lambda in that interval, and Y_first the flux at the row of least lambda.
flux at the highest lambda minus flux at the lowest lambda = -1.5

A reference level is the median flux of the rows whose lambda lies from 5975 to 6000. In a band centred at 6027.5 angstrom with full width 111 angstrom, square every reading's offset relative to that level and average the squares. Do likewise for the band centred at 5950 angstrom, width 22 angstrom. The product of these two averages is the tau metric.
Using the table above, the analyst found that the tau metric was 0.02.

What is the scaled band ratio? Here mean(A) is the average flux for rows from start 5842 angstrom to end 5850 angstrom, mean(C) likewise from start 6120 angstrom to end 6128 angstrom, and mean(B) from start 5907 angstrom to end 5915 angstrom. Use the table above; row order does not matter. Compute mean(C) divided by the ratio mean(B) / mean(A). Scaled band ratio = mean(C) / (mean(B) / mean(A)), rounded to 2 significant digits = 8.4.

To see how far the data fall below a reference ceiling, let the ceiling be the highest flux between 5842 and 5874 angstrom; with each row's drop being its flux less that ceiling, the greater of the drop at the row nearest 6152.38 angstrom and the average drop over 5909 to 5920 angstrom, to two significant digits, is -0.96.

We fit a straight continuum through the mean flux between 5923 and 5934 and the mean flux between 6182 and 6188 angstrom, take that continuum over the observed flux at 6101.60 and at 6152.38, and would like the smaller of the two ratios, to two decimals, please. 0.96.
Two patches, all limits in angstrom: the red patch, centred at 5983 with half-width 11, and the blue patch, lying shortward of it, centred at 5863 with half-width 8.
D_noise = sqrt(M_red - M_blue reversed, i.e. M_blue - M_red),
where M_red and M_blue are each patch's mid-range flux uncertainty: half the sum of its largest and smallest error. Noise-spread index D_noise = 0.12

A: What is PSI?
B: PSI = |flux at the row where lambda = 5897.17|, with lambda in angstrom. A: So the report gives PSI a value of 6.85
